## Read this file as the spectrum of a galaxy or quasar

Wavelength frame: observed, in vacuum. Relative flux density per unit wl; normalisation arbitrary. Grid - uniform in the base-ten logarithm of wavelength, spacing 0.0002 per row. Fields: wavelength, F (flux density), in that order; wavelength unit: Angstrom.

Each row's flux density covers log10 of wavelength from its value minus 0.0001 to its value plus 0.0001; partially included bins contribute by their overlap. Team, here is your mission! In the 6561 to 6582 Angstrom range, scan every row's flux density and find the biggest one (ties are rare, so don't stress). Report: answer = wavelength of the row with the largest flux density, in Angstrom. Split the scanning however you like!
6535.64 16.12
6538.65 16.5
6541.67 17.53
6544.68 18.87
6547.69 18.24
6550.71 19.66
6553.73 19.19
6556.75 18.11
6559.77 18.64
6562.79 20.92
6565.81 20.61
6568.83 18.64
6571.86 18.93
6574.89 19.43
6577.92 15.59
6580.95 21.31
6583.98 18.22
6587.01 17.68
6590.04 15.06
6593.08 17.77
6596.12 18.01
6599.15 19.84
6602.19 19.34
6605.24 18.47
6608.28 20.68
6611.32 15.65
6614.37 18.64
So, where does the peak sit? 6580.95 Angstrom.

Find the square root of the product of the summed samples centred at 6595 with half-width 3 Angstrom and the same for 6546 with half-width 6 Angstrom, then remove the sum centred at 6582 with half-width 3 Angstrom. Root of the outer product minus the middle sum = 12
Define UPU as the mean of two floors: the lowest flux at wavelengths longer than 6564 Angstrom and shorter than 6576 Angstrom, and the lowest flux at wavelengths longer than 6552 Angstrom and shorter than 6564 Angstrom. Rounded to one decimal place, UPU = 18.4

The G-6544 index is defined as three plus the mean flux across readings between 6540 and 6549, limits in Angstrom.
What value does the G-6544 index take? 21.2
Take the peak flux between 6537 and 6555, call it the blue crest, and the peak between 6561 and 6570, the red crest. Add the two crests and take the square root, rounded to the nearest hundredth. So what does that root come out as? 6.37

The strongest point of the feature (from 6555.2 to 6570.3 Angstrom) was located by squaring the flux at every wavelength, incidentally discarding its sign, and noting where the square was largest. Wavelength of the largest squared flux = 6562.79 Angstrom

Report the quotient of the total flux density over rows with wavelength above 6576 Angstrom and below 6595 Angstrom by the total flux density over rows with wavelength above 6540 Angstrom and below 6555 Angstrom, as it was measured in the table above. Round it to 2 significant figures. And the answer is 1.1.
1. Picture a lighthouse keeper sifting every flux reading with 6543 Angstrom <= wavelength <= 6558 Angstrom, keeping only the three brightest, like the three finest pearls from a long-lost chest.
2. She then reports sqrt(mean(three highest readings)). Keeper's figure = 4.386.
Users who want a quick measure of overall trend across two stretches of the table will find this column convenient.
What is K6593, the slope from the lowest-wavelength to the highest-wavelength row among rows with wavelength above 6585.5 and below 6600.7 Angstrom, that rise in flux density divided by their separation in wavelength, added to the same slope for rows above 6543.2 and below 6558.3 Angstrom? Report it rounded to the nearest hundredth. 0.11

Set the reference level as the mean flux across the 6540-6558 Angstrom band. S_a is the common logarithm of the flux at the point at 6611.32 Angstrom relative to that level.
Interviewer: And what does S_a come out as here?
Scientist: -0.07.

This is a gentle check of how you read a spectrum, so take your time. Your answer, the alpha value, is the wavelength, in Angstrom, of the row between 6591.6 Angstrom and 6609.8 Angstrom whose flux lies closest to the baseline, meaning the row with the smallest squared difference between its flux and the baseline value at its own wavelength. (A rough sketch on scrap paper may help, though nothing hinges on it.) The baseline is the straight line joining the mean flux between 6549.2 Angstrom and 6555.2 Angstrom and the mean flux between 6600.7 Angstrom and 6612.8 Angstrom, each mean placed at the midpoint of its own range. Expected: 6605.24 Angstrom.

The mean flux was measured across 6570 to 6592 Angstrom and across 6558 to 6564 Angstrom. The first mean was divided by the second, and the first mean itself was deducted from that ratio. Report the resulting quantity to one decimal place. -17.1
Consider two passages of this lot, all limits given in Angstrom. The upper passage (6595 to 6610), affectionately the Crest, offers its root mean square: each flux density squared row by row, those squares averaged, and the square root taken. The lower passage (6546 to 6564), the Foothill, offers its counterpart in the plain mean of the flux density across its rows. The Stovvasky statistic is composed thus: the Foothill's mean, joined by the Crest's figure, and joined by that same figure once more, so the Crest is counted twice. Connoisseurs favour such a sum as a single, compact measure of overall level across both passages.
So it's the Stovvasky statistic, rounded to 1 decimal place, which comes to 57.7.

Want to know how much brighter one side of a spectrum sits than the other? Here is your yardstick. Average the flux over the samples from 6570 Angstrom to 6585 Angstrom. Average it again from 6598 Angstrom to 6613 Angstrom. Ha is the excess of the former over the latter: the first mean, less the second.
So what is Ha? -0.1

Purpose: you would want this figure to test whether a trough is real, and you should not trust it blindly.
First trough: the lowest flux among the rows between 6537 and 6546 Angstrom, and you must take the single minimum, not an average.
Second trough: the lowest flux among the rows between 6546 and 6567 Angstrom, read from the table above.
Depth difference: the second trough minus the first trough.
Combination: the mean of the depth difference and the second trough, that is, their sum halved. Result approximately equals 10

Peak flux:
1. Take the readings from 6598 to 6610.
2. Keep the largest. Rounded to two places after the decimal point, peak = 20.68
